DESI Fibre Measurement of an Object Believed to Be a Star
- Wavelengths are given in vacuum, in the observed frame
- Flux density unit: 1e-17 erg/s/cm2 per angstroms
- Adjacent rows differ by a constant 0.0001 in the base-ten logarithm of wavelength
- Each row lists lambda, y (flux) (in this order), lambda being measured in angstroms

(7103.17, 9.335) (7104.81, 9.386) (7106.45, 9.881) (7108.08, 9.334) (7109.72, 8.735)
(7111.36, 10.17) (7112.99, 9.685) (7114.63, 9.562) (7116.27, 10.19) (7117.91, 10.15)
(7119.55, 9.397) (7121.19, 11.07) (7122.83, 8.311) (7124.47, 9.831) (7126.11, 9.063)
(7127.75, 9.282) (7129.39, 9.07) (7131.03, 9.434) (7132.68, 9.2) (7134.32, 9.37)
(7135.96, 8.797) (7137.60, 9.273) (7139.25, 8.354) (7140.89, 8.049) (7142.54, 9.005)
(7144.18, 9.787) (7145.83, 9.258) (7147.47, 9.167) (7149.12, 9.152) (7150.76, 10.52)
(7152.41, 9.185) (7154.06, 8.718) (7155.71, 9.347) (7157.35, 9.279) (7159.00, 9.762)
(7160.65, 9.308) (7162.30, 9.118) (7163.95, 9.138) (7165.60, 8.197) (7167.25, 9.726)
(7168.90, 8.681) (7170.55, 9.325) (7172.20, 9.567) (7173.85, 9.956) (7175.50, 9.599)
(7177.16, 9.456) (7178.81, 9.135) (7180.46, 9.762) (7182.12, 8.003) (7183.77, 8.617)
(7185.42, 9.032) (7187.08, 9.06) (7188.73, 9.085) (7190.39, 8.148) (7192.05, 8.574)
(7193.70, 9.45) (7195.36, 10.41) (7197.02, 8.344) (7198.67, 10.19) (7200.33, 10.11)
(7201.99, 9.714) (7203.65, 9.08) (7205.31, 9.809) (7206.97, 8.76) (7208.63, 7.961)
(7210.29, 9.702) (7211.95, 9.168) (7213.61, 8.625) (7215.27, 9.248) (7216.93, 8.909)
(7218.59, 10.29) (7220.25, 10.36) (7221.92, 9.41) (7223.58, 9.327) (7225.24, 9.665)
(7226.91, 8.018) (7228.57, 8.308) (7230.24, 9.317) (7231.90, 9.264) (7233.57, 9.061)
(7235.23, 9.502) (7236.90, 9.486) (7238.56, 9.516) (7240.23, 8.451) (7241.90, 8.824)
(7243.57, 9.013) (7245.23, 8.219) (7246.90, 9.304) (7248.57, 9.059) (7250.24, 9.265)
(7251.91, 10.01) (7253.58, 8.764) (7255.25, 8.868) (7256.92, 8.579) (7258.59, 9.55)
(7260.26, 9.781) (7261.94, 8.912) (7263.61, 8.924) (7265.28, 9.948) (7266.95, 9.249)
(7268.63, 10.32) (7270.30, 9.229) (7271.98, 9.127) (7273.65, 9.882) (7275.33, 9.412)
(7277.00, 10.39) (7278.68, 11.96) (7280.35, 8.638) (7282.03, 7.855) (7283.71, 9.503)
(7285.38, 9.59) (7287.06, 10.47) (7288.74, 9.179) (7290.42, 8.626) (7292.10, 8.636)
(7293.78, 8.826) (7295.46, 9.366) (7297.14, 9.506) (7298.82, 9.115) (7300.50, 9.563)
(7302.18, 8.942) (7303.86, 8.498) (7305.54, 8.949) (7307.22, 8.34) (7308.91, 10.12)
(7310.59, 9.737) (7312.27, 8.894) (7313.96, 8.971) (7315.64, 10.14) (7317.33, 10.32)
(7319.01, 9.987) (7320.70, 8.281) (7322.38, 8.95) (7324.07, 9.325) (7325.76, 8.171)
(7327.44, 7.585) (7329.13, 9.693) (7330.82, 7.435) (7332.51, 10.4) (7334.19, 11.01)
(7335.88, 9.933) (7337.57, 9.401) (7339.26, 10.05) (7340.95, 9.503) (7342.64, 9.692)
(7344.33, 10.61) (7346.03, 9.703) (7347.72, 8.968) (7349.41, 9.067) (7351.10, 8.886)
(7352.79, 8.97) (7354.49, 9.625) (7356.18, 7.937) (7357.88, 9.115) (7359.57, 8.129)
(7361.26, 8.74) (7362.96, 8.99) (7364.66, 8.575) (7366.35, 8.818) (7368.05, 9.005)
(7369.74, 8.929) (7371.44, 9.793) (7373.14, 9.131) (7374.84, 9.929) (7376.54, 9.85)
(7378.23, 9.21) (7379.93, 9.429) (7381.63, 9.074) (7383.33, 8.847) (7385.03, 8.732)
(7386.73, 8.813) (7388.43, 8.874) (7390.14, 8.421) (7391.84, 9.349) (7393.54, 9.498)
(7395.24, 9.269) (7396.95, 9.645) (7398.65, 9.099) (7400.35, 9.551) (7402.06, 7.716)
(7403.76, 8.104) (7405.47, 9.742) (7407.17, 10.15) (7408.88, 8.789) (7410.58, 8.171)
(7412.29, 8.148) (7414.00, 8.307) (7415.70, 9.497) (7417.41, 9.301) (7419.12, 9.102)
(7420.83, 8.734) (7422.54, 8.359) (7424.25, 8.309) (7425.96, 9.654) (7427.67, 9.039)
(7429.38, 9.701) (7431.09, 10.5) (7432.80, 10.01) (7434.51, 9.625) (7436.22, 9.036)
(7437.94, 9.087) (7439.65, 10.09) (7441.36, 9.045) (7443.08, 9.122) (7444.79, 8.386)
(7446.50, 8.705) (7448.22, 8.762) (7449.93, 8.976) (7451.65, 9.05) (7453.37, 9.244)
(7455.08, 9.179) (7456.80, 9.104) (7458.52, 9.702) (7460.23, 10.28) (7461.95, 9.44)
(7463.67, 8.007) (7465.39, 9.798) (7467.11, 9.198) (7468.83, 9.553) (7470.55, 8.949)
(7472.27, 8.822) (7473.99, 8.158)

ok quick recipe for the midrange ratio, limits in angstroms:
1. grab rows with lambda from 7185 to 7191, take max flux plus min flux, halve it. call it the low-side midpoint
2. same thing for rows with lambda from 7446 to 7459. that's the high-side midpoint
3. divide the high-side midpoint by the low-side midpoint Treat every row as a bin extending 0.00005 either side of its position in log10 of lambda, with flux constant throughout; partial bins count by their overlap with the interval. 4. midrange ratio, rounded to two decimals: 1.07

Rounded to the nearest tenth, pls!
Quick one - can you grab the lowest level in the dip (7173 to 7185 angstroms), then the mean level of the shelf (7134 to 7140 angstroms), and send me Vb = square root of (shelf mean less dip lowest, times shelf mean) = 2.9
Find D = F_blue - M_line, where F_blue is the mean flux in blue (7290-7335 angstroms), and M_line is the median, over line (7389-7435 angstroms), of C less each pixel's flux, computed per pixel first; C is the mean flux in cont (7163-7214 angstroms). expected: 9.26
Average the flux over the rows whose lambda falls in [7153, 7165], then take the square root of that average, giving 3.04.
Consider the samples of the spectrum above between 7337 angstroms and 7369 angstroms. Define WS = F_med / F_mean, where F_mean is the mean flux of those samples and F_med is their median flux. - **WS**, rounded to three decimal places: 0.985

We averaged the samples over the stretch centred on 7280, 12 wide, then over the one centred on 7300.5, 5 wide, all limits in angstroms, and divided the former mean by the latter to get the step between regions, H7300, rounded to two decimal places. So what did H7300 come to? 1.05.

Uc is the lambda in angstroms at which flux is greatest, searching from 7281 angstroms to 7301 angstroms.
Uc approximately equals 7287.06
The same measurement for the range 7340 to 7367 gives 7344.33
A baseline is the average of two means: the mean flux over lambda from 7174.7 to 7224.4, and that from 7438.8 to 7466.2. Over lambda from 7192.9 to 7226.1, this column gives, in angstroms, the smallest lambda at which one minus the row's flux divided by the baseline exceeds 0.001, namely 7197.02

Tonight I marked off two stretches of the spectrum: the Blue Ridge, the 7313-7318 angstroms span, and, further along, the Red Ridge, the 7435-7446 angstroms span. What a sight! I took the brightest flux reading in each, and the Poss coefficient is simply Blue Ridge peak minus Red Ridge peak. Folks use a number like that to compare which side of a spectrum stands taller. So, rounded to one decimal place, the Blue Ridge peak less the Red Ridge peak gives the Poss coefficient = 0.2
